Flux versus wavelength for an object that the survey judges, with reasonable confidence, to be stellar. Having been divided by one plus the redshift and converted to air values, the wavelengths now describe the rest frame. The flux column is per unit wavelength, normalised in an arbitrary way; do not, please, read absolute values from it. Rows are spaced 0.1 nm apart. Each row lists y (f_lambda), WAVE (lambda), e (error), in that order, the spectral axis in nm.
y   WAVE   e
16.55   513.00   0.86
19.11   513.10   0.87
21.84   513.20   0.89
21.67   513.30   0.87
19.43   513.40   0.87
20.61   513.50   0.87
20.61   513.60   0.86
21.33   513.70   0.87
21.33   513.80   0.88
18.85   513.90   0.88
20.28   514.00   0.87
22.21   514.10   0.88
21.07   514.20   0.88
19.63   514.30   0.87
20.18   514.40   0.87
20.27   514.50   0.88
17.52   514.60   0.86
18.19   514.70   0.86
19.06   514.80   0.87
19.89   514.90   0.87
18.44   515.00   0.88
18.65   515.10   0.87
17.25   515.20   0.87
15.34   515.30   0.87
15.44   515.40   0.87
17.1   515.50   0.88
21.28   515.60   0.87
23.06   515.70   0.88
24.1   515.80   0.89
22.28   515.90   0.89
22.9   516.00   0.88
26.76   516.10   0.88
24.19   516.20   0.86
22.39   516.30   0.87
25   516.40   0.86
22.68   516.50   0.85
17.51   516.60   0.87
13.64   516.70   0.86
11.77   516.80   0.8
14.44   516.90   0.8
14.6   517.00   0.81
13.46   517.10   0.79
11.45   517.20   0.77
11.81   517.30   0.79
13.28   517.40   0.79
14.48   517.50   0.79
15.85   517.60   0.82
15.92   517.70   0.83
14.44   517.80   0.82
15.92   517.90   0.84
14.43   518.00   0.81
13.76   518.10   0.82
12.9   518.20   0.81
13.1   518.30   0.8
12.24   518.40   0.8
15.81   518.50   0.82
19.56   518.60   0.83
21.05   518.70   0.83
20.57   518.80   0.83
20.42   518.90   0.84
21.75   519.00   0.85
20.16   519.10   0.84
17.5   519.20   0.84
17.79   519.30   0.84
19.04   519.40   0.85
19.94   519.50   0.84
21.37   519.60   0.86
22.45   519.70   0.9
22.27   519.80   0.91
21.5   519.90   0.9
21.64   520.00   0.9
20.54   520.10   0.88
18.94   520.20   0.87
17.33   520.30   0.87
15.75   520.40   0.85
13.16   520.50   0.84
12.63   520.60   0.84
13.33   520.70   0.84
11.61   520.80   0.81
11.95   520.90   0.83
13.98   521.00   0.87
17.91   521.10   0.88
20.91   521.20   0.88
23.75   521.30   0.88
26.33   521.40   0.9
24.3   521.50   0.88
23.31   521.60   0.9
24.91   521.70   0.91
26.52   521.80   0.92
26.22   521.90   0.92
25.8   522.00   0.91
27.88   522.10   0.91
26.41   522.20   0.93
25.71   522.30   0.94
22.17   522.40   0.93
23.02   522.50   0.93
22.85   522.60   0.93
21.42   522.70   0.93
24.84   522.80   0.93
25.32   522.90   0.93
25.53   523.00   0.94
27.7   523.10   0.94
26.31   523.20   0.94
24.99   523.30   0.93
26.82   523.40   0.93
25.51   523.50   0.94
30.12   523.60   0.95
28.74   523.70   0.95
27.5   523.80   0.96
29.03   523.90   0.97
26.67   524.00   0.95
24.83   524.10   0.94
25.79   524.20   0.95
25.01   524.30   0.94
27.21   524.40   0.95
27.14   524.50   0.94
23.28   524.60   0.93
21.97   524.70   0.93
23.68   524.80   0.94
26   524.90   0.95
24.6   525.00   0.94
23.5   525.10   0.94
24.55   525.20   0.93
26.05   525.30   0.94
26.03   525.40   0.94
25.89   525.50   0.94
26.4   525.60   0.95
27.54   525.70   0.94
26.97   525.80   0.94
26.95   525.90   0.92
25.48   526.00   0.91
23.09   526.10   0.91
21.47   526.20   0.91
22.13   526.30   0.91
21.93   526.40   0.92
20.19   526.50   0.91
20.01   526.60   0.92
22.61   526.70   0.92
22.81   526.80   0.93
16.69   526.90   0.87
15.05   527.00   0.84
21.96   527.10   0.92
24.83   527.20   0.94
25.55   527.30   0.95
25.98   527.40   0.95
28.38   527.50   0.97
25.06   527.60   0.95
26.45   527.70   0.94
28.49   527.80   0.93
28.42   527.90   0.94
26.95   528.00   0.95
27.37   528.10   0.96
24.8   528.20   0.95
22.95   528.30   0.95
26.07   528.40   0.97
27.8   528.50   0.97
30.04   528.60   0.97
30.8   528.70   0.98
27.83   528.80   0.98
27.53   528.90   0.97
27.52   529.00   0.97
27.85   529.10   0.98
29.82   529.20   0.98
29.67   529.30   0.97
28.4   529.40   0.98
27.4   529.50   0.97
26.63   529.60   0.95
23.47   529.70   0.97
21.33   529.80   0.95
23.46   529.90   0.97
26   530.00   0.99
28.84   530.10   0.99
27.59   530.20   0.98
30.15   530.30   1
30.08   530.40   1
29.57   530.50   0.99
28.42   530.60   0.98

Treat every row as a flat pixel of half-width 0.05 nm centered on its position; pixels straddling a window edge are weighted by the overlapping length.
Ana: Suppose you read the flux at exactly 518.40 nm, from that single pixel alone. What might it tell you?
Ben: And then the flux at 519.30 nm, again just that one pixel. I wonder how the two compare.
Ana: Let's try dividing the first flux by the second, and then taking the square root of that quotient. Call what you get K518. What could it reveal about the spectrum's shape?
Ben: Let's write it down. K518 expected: 0.83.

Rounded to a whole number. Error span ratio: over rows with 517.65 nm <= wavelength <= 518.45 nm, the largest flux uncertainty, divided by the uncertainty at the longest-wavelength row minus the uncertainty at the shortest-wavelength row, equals -28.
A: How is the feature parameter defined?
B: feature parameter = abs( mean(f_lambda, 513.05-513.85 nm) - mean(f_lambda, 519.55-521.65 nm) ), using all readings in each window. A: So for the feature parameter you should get 2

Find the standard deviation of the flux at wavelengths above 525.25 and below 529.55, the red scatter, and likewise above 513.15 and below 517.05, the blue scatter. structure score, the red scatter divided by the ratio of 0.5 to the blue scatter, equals 22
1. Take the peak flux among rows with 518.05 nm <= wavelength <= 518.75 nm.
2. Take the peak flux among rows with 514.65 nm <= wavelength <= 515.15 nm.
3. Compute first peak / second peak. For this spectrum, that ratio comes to 1.06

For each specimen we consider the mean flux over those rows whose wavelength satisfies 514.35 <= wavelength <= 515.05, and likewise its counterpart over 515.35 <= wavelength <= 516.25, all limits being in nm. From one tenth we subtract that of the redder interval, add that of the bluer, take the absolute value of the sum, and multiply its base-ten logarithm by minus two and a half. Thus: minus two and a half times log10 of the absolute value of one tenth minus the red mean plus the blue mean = -1.1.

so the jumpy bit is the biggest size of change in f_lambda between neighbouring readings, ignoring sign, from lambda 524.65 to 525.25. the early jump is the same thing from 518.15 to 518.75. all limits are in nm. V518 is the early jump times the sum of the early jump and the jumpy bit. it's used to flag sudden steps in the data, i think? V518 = 23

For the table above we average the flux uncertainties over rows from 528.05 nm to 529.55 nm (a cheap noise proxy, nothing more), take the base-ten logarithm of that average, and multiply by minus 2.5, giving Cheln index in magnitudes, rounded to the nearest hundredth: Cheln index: 0.03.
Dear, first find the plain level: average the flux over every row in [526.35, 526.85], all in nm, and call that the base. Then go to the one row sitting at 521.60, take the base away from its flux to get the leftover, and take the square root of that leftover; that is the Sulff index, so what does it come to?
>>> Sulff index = 1.34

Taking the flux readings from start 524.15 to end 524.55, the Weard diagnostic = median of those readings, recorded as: 26.5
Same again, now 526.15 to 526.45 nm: 21.9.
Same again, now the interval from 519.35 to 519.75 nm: 20.7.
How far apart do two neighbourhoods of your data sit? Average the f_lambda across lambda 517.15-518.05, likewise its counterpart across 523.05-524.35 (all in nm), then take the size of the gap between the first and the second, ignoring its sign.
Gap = 13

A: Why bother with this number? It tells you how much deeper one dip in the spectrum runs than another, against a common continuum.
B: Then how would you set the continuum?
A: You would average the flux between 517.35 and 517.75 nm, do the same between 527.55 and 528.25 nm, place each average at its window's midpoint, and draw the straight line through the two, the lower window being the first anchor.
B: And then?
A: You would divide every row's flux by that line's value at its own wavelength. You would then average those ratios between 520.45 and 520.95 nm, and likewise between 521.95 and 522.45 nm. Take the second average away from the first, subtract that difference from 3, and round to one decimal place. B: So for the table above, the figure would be 3.6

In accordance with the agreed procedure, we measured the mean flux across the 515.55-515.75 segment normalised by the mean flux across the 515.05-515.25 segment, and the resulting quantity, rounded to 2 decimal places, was 1.24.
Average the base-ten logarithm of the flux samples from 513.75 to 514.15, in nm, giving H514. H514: 1.31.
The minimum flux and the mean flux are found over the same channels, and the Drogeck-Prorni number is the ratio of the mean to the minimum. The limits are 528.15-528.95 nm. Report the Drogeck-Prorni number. 1.19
